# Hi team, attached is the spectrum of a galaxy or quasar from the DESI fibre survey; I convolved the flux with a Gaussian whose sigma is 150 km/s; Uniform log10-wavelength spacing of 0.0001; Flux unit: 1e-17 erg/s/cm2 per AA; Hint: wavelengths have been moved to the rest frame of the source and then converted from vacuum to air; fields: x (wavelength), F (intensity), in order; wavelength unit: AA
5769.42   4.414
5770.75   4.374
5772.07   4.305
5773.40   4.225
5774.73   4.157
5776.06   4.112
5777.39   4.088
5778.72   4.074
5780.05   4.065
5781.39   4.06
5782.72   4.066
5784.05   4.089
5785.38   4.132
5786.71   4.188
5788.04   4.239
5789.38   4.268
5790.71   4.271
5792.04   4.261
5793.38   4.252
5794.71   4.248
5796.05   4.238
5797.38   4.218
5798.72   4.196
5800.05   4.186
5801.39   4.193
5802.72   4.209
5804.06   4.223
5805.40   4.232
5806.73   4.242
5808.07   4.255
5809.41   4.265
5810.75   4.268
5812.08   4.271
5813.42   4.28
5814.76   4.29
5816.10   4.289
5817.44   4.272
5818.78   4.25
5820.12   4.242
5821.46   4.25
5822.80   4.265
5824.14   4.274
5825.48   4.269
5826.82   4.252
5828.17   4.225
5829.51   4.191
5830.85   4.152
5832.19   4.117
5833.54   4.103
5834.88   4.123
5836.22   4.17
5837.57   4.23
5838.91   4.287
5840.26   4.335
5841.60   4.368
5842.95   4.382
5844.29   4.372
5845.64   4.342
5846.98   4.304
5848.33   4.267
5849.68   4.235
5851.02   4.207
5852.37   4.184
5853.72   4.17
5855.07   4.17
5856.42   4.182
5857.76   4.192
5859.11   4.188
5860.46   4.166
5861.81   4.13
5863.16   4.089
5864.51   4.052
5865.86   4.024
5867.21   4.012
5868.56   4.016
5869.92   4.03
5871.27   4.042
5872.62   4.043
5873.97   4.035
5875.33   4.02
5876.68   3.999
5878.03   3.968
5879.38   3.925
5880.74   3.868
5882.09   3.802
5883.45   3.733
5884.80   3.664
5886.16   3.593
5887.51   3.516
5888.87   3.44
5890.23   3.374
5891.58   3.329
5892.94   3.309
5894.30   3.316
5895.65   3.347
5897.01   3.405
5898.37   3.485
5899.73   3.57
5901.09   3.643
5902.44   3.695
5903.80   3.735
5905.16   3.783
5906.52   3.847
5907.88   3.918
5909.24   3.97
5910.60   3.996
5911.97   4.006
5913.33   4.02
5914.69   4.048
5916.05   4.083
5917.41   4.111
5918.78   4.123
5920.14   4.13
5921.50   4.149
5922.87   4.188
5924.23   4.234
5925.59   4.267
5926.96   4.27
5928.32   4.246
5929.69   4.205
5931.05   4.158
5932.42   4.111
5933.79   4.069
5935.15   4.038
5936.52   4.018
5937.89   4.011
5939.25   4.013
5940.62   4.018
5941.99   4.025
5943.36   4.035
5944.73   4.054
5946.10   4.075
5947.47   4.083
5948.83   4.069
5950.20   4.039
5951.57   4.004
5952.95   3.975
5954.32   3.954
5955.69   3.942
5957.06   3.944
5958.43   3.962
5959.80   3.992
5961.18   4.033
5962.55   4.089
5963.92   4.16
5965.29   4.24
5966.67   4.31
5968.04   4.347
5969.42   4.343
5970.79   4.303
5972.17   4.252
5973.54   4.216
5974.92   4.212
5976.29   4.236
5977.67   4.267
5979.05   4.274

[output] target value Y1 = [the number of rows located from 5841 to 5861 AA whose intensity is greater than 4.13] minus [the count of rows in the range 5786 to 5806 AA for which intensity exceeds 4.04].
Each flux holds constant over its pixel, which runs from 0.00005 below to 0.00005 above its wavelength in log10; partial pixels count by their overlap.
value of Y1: 0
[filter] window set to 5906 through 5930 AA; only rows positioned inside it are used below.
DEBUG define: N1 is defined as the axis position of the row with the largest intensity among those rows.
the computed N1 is 5926.96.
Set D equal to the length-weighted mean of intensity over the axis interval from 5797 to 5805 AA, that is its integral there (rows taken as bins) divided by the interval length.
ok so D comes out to 4.20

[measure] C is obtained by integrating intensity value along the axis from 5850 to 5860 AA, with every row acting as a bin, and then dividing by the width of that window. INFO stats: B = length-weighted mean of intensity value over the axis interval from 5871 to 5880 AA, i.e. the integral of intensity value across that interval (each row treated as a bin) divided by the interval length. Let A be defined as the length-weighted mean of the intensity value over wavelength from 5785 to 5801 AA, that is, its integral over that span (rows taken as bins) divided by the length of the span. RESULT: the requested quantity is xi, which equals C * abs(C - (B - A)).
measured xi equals 18.5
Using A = 4.23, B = 4.01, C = 4.19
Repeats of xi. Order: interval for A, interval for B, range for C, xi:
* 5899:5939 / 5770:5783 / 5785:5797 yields 17.4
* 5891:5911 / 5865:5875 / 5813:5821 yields 16.5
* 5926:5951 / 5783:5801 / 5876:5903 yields 12.5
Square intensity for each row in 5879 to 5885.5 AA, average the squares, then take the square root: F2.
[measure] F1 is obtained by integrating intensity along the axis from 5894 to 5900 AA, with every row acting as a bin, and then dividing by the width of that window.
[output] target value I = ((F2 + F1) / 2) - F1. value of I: 0.2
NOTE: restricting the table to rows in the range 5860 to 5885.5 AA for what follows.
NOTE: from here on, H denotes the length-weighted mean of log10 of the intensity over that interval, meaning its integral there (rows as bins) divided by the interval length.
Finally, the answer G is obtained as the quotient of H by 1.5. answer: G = 0.400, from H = 0.599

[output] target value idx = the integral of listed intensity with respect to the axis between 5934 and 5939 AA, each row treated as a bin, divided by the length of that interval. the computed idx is 4.03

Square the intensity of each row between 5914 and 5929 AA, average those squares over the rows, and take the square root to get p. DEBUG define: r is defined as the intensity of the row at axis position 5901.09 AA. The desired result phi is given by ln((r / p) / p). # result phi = -1.56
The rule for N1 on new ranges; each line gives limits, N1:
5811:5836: 5814.76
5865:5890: 5872.62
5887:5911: 5910.60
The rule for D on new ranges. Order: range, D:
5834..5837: 4.15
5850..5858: 4.19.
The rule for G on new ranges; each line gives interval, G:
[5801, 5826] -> 0.419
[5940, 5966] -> 0.404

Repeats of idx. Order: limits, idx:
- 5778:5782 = 4.06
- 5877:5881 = 3.93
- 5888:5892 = 3.39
